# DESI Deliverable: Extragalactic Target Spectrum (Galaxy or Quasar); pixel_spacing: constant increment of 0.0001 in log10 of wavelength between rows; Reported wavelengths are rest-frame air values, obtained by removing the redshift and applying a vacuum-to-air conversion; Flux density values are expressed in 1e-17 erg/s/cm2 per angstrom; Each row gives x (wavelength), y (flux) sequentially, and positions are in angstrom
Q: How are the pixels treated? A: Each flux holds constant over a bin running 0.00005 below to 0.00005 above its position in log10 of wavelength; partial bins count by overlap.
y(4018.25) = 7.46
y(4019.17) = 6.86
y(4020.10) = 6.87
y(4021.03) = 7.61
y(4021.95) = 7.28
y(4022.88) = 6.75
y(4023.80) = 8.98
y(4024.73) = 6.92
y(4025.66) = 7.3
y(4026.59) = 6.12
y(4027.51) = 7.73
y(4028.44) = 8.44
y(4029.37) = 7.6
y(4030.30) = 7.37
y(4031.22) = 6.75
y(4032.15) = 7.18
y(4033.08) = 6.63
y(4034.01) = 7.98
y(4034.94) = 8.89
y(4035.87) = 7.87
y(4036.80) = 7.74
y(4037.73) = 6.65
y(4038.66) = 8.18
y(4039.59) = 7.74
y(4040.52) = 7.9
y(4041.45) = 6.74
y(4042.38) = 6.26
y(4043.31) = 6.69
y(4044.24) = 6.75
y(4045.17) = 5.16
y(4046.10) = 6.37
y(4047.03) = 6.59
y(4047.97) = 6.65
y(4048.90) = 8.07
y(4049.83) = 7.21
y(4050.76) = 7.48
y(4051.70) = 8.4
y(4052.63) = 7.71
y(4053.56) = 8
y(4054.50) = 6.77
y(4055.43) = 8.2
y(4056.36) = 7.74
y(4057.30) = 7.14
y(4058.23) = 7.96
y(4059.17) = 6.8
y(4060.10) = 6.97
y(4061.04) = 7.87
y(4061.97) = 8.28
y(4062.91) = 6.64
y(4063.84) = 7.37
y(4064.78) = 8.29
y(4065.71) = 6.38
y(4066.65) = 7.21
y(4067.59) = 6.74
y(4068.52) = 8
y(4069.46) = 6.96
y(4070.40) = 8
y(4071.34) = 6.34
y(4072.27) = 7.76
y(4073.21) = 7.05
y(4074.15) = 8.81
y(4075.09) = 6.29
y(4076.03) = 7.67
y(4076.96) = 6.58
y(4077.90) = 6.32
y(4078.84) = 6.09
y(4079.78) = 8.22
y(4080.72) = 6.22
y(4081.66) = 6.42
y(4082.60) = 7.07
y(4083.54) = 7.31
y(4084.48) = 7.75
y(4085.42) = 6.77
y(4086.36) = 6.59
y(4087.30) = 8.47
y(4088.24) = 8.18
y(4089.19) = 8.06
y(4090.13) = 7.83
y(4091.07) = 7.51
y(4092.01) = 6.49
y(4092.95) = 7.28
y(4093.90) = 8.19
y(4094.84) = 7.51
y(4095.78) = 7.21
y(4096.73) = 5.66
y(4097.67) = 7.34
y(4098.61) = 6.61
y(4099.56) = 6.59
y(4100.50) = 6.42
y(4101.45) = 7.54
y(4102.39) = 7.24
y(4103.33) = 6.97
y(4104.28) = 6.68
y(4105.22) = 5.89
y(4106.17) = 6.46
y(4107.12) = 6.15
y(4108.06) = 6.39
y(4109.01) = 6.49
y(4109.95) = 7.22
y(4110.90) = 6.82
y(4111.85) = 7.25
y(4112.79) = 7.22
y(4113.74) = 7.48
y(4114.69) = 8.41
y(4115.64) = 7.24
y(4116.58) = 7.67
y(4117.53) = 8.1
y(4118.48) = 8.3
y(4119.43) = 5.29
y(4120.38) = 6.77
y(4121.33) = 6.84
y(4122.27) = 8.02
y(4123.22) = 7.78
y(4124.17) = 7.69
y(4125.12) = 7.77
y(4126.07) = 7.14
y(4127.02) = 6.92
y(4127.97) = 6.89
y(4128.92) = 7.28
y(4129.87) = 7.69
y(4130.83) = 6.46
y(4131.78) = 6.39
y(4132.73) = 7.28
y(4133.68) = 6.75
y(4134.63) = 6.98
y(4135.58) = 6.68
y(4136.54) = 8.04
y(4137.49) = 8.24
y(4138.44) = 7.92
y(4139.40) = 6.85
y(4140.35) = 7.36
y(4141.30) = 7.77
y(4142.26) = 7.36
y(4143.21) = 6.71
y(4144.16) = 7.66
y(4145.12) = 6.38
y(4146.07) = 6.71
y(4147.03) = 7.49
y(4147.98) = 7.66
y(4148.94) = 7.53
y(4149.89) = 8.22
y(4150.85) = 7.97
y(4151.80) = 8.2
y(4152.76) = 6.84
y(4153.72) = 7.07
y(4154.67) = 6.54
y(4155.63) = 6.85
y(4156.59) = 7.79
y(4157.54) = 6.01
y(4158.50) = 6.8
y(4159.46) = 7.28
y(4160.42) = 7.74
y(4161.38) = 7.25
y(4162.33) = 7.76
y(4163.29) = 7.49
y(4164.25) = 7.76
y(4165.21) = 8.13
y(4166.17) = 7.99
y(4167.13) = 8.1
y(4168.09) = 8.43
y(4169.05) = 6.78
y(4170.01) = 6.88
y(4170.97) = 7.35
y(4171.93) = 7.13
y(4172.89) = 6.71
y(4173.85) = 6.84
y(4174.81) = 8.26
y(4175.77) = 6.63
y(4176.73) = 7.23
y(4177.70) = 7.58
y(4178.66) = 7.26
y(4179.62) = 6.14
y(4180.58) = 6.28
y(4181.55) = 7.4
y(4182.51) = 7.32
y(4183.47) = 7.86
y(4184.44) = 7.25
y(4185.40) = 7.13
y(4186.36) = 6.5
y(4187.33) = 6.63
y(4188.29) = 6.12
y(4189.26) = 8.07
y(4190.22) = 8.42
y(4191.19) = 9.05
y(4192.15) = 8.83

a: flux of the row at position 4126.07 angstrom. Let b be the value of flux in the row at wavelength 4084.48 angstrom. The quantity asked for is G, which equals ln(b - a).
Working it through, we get -0.5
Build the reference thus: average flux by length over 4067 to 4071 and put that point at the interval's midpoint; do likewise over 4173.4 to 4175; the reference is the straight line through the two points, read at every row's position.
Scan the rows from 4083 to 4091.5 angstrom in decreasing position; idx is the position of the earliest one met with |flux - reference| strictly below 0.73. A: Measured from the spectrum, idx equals 4091.07 angstrom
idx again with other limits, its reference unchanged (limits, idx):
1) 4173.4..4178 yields 4177.70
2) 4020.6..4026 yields 4025.66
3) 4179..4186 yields 4185.40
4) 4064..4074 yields 4073.21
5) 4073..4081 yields 4076.03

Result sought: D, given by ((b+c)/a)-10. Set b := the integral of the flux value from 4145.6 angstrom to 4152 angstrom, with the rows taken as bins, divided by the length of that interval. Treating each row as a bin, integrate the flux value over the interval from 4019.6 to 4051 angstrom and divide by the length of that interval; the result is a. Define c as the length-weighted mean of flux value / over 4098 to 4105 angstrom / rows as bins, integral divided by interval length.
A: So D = -8.00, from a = 7.25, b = 7.66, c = 6.84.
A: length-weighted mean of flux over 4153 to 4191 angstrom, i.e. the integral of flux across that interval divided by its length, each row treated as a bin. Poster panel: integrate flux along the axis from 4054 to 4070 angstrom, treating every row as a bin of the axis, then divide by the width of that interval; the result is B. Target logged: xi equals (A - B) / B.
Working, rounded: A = 7.26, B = 7.37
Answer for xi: -0.015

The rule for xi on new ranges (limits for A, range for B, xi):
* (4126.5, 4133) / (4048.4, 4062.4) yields -0.087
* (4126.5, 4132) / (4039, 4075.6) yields -0.043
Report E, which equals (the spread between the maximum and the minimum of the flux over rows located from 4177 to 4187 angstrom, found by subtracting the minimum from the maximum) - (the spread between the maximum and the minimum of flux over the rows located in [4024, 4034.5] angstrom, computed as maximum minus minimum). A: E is -0.6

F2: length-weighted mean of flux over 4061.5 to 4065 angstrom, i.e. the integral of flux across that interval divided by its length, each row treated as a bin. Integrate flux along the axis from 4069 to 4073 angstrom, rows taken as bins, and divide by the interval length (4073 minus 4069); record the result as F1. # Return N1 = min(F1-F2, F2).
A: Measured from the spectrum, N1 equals -0.35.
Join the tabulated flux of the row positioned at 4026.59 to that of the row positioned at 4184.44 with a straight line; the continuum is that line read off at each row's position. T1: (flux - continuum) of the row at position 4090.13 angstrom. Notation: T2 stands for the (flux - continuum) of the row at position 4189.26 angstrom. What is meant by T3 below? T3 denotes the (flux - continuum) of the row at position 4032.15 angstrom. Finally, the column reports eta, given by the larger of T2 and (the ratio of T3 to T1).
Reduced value 0.8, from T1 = 1.3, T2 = 0.8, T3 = 1.02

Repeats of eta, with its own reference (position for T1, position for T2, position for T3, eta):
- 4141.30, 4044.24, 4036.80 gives 1.9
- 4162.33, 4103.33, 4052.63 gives 2.1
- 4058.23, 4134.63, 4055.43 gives 1.2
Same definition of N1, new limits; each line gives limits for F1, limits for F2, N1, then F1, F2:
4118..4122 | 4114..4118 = -0.97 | 6.9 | 7.8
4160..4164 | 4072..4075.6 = 0.13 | 7.6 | 7.4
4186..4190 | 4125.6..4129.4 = -0.12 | 6.9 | 7.1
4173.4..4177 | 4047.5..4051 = -0.10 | 7.3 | 7.4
